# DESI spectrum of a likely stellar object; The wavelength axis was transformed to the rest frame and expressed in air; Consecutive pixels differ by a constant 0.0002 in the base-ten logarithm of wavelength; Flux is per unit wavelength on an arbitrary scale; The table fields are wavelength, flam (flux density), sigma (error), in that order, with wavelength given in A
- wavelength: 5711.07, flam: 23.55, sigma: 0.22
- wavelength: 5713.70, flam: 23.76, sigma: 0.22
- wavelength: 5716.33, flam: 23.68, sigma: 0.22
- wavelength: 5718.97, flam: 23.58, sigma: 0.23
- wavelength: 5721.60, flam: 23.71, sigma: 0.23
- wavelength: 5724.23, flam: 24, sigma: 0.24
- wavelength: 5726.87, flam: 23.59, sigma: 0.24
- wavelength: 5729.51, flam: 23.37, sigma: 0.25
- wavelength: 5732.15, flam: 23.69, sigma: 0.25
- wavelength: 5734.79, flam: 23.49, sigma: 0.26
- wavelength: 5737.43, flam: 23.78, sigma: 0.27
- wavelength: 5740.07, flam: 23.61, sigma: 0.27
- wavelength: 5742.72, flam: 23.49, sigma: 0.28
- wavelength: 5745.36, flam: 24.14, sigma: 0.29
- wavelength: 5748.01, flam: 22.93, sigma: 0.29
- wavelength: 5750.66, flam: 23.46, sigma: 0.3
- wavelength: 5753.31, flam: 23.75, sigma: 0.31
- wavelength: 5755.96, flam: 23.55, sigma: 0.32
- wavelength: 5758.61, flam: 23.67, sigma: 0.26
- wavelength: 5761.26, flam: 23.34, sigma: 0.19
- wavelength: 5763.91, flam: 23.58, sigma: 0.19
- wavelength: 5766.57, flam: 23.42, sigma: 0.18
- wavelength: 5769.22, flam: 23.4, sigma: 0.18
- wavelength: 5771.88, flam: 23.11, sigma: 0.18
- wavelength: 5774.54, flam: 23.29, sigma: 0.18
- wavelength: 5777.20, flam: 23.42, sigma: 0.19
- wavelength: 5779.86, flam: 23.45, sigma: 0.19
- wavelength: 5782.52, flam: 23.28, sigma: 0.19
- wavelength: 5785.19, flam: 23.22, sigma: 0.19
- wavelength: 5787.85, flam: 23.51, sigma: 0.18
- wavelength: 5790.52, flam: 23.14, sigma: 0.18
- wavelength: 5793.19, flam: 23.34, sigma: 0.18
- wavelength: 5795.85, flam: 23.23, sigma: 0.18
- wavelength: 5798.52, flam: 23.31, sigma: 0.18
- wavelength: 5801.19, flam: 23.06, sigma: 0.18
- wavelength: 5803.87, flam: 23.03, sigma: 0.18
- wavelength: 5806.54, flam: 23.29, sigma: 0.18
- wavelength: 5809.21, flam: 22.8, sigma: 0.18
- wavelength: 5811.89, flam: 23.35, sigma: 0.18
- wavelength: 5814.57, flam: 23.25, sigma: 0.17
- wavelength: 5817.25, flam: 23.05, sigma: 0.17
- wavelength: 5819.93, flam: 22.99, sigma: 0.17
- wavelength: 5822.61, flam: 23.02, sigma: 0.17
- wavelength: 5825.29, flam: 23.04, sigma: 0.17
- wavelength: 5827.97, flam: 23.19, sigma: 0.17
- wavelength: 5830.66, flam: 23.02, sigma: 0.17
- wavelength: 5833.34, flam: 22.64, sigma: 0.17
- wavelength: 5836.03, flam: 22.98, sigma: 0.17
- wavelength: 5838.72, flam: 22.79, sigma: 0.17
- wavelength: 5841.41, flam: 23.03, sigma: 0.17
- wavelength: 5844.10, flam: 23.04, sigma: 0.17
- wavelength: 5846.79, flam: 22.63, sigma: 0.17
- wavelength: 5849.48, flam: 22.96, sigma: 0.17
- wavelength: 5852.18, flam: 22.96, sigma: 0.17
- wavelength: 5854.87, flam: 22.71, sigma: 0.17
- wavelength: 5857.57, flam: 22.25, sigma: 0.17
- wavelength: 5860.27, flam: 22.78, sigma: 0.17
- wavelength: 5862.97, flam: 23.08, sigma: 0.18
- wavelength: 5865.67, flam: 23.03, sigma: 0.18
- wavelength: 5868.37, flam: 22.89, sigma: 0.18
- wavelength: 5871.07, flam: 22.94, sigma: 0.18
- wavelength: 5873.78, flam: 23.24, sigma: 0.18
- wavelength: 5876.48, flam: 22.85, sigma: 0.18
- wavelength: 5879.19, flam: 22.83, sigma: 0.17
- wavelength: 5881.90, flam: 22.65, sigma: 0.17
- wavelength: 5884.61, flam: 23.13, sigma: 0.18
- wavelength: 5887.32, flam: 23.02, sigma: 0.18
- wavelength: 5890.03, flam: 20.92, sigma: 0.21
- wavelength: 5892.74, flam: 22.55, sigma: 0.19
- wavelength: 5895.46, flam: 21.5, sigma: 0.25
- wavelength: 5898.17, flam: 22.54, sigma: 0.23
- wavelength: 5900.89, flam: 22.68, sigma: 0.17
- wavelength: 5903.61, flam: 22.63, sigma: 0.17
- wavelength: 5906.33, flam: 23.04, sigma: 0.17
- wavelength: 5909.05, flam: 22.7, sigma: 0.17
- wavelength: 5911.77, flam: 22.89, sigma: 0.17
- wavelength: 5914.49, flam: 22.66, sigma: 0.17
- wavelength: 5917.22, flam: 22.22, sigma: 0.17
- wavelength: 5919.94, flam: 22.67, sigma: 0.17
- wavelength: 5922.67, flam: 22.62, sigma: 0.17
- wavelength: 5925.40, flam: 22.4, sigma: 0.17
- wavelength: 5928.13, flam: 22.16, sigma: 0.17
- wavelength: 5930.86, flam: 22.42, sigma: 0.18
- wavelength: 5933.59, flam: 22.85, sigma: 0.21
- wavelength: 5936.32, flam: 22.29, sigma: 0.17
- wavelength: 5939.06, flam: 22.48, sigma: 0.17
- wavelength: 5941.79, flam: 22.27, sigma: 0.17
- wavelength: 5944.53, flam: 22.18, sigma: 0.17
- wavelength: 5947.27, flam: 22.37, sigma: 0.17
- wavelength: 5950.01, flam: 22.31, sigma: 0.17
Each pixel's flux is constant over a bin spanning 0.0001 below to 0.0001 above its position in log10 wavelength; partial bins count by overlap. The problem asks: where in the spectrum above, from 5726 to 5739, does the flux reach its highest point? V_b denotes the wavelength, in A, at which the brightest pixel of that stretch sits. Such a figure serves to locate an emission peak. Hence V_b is 5737.43 A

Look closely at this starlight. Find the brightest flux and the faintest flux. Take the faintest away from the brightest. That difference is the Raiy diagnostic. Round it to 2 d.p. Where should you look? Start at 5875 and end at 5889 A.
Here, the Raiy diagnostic 0.48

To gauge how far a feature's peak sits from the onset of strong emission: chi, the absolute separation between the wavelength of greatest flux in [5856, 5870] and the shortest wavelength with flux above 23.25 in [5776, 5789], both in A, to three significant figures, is 85.8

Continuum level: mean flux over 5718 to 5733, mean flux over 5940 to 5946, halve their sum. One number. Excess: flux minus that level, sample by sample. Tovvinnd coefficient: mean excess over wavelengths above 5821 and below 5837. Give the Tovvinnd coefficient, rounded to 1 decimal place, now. 0.0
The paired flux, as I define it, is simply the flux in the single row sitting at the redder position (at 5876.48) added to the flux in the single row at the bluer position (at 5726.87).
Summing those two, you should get 46.4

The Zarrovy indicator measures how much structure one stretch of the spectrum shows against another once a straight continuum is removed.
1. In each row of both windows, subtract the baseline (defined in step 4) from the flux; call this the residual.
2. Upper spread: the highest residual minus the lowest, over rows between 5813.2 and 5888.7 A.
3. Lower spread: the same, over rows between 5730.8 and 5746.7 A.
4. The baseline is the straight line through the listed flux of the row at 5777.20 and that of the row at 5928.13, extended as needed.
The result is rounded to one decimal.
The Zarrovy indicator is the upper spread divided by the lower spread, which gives 1.5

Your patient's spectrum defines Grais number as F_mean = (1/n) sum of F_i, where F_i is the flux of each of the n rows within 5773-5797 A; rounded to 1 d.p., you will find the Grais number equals 23.3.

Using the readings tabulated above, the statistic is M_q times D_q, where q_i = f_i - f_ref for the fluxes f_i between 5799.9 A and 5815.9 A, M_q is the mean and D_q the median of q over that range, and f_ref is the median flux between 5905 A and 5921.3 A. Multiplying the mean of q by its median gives 0.21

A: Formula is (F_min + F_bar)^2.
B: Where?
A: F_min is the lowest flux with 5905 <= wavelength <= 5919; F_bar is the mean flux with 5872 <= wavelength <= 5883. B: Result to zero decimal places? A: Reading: 2035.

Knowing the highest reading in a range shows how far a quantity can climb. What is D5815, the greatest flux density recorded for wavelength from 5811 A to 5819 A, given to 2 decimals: 23.35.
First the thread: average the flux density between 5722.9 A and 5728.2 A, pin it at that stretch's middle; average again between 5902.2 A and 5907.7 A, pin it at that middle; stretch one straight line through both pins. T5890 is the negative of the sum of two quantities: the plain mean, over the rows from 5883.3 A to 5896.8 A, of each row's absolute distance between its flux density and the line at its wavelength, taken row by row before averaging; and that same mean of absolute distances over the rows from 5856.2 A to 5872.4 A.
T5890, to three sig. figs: -1.03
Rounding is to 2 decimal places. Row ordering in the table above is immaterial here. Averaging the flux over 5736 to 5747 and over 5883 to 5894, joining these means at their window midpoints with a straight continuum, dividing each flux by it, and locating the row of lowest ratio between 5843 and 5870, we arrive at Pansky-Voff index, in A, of 5857.57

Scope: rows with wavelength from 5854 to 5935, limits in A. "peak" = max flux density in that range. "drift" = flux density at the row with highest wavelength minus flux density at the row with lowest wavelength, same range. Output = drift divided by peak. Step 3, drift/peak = 0.006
